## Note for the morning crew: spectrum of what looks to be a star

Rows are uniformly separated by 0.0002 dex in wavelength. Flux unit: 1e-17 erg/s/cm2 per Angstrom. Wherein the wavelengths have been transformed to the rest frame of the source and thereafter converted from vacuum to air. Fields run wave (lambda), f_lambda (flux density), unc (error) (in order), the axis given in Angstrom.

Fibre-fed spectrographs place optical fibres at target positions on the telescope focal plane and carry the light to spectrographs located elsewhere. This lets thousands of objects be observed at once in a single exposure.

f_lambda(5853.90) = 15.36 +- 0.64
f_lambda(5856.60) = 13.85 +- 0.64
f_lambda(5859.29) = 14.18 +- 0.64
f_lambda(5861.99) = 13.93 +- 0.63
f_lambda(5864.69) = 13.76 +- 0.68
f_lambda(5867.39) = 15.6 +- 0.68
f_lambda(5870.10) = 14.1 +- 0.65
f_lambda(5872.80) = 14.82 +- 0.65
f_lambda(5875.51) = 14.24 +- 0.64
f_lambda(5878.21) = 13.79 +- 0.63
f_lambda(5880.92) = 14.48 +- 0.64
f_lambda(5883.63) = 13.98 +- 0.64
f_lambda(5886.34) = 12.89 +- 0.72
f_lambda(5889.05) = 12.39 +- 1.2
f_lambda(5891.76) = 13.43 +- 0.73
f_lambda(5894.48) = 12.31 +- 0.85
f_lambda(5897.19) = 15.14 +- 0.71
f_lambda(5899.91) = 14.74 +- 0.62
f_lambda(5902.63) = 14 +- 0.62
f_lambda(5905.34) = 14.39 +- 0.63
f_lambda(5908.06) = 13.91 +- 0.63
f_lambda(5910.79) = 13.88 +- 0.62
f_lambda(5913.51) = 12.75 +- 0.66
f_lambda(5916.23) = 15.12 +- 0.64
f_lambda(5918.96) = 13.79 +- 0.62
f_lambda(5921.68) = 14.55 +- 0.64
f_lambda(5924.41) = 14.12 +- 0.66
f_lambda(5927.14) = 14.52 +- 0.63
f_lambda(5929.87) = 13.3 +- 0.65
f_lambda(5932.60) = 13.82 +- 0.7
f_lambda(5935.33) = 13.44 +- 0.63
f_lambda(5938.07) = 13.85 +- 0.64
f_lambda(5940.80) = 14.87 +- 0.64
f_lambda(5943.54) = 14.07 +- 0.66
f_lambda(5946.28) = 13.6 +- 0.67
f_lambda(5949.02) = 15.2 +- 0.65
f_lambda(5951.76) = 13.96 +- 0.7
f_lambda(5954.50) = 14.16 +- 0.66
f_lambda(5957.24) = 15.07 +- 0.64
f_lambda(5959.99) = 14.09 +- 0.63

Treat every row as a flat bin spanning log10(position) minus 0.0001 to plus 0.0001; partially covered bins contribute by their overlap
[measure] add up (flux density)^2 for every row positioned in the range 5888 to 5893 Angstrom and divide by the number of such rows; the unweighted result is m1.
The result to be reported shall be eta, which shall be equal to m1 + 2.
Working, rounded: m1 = 167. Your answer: 169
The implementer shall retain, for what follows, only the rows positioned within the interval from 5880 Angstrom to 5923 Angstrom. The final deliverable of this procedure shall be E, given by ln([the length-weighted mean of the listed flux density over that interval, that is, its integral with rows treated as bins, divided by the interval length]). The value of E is 2.63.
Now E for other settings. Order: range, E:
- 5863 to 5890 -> 2.64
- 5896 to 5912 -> 2.66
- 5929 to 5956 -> 2.64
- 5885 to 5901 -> 2.60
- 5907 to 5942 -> 2.64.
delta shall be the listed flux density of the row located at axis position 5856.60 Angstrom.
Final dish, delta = 13.85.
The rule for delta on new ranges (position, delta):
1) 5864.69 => 13.76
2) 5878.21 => 13.79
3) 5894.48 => 12.31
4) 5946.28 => 13.6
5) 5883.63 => 13.98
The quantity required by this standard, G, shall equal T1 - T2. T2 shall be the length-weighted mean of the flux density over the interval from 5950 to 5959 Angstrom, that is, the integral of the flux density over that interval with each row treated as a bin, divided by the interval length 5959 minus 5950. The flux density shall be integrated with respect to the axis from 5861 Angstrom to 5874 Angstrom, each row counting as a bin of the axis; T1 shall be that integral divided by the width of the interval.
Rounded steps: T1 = 14.4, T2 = 14.4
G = 0.03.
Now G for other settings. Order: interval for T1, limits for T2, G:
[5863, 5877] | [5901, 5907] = 0.26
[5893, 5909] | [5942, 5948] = 0.16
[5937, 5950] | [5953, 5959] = -0.26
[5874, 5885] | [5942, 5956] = -0.08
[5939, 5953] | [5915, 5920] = -0.14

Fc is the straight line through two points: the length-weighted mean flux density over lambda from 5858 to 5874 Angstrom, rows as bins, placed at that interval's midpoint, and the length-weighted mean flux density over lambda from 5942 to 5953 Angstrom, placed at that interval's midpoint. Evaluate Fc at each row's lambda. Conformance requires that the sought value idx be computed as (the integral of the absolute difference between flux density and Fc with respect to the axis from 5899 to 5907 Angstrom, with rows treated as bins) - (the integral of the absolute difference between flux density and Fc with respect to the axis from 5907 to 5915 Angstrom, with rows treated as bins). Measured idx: -4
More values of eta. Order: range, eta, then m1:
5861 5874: 211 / 209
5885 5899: 178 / 176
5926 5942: 197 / 195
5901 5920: 198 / 196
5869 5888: 200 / 198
